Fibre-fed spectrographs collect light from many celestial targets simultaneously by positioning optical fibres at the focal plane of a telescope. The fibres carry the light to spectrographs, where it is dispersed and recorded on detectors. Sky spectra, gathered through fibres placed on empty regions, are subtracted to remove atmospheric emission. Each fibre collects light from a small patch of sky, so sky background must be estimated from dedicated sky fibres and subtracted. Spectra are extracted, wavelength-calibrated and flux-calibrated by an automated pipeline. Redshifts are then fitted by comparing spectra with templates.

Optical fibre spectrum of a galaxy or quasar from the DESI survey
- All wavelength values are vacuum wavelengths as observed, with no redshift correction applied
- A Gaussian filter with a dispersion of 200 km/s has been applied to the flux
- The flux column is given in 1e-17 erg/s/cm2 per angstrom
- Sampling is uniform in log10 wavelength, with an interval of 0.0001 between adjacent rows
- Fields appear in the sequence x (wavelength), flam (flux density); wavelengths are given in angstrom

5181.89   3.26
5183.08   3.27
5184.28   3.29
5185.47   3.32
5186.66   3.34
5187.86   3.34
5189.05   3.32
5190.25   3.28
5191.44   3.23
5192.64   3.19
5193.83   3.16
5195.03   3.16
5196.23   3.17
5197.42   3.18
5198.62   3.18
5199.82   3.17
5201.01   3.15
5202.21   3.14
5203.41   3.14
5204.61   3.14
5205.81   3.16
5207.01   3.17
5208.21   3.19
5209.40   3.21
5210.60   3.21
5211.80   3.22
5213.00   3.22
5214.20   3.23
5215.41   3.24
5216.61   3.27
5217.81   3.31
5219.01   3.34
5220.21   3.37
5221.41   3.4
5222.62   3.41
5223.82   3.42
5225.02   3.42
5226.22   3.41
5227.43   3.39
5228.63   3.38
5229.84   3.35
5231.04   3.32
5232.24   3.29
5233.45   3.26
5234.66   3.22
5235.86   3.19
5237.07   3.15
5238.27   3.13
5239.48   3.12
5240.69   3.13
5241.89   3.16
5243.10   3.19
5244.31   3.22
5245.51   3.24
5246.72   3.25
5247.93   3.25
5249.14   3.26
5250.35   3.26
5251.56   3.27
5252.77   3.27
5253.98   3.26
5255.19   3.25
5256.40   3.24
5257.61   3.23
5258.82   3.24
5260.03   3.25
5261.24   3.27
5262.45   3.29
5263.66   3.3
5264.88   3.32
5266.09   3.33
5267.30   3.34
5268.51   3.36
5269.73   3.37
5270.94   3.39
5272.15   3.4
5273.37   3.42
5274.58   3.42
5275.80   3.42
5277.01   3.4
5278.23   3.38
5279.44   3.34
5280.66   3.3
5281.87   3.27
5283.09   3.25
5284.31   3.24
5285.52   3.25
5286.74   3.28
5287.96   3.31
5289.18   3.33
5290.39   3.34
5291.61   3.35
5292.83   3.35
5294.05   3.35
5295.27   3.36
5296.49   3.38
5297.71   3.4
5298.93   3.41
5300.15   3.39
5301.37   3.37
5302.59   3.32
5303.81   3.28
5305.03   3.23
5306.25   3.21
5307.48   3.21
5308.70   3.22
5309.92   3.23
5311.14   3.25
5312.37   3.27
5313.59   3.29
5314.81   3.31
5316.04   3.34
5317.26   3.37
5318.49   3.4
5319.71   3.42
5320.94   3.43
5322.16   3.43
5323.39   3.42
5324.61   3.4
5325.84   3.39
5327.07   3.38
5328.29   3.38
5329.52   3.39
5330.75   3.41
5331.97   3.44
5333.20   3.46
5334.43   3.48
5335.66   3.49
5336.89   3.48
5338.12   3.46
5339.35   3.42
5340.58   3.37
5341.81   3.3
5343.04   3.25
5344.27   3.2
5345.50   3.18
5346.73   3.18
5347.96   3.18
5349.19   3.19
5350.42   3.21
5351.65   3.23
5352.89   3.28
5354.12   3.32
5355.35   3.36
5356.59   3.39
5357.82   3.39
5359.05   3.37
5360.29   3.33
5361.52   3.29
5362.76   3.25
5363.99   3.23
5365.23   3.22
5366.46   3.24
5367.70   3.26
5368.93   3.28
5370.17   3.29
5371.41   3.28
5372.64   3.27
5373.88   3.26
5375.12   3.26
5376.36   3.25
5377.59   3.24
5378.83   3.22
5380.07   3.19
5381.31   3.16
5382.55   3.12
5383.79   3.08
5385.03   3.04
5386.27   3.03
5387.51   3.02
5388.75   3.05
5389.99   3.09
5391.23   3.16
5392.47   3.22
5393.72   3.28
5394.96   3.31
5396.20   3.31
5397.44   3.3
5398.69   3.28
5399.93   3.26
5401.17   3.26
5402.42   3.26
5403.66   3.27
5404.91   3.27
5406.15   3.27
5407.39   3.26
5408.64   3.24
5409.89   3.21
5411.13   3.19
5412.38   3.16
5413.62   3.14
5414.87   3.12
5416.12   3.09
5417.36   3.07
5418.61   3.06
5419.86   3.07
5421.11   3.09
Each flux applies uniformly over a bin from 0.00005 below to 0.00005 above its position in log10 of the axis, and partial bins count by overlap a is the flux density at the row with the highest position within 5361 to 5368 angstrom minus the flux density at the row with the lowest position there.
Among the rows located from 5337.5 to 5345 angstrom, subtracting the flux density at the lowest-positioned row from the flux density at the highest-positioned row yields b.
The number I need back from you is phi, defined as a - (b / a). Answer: -8.7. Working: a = -0.03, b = -0.26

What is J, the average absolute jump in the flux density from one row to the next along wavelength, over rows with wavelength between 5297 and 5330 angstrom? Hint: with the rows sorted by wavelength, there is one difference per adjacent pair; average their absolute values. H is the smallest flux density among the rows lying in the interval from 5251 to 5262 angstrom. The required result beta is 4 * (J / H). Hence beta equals 0.023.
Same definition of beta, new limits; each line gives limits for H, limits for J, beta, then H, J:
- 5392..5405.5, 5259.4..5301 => 0.020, 3.22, 0.016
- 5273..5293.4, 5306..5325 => 0.021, 3.24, 0.017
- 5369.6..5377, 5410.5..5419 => 0.027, 3.25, 0.022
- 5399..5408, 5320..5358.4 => 0.028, 3.26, 0.023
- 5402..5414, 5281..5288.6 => 0.025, 3.14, 0.020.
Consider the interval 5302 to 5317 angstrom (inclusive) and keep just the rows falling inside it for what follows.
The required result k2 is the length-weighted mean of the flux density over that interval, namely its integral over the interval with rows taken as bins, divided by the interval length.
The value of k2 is 3.27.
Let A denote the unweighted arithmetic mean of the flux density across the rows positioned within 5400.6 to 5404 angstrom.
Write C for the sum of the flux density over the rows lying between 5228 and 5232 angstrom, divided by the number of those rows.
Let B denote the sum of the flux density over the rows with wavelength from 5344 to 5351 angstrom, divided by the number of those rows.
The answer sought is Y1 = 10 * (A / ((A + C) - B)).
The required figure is 9.5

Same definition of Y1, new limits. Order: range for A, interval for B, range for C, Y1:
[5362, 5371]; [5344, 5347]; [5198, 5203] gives 10.1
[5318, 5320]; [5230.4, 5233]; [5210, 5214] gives 10.3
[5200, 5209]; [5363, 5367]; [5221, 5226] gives 9.5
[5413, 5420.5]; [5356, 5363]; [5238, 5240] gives 10.7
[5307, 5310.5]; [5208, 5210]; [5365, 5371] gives 9.8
